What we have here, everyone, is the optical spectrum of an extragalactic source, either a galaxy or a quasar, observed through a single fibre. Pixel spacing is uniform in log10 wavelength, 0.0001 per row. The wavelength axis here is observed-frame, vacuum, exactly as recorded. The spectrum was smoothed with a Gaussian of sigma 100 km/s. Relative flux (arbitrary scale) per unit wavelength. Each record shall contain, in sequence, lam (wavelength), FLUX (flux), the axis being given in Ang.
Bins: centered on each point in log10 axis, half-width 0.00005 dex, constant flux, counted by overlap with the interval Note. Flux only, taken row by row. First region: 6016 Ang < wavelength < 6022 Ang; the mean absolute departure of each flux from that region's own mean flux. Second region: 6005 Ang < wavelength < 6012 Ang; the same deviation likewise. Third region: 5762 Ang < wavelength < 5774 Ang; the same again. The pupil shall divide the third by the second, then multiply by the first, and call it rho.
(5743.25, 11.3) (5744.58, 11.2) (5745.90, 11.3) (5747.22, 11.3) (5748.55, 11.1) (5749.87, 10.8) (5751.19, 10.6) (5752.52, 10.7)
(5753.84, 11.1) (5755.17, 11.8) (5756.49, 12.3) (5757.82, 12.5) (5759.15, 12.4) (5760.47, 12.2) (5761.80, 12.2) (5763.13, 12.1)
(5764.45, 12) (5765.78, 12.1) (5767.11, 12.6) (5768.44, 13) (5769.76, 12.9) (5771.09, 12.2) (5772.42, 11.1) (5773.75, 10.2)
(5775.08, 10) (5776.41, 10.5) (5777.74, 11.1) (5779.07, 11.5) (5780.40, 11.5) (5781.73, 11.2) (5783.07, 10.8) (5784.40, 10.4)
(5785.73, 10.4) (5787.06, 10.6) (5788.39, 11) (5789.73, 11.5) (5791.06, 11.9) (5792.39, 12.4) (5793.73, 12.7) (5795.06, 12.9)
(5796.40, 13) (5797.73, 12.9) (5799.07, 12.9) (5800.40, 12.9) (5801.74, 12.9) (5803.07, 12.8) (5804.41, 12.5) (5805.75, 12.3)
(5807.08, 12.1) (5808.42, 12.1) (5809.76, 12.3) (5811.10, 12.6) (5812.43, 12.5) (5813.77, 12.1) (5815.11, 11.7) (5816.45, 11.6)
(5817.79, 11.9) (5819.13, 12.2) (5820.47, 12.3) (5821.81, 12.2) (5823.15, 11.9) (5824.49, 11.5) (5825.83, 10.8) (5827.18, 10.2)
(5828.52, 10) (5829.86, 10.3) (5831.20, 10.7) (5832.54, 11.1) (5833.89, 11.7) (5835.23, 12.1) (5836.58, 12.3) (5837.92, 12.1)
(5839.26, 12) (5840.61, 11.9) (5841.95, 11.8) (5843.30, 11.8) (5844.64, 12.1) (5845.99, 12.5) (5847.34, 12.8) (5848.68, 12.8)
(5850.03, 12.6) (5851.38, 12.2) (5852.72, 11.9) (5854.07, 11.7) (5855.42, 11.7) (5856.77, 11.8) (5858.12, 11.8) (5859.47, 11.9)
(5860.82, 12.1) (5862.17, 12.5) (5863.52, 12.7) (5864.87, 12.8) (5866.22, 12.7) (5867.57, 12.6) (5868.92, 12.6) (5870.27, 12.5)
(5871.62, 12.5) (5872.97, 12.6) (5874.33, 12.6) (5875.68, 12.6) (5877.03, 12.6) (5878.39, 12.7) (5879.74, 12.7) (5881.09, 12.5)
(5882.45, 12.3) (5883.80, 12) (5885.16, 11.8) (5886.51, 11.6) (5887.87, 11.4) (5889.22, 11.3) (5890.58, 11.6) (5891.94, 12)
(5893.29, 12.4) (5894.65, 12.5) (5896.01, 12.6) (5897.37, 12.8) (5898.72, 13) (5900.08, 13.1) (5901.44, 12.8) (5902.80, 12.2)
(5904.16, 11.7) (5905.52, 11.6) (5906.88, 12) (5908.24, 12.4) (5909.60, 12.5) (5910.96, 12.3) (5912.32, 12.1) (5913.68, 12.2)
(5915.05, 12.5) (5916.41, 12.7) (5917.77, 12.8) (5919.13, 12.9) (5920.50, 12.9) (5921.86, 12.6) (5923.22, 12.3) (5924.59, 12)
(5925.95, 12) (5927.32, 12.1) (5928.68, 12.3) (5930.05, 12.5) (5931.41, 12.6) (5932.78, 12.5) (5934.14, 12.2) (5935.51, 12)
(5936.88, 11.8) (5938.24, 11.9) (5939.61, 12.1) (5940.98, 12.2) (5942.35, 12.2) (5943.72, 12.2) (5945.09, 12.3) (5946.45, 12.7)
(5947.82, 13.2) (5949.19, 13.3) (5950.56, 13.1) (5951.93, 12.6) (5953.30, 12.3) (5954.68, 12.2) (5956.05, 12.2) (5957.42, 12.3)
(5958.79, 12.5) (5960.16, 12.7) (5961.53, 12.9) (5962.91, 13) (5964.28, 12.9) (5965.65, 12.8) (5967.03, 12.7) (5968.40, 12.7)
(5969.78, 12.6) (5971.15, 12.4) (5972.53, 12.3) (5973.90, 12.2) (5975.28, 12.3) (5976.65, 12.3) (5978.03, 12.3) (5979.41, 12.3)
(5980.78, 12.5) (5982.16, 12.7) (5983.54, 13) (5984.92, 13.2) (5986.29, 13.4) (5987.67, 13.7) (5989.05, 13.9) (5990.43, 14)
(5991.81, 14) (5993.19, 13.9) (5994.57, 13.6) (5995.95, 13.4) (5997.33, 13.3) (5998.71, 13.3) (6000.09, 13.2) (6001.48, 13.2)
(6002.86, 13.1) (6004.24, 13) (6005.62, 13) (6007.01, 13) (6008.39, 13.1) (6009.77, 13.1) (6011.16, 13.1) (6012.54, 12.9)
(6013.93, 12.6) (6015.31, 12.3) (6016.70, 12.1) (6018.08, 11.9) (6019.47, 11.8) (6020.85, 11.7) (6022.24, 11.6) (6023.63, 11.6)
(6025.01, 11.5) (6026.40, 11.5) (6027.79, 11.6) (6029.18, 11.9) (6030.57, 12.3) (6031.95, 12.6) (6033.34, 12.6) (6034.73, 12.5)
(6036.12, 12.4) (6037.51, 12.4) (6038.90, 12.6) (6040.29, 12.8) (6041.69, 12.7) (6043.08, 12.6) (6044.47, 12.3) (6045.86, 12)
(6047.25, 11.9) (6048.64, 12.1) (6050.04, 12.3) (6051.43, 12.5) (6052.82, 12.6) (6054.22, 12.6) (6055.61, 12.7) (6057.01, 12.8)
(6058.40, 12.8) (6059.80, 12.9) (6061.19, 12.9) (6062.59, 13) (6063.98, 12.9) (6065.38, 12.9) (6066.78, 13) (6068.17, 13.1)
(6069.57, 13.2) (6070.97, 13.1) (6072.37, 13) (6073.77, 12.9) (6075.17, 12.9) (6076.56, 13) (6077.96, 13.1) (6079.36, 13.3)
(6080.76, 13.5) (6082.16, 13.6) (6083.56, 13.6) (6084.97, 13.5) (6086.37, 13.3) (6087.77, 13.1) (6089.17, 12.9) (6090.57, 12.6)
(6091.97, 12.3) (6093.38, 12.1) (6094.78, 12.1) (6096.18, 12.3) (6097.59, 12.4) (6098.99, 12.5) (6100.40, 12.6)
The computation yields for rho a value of 1.60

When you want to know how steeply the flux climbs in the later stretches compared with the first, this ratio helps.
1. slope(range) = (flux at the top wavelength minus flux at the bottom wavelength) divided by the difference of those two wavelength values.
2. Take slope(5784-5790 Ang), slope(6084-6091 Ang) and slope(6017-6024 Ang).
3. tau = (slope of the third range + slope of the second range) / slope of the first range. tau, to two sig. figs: -1.0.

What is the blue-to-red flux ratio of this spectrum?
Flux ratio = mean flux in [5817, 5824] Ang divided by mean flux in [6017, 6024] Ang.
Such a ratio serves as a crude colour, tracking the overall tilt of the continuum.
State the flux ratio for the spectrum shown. 1.03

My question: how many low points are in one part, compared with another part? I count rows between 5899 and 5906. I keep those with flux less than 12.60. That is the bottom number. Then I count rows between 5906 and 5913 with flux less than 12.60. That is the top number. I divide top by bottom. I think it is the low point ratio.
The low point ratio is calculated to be 1.7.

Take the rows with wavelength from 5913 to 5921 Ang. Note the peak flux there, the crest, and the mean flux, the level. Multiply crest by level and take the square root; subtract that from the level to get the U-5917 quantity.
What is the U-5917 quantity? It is -0.12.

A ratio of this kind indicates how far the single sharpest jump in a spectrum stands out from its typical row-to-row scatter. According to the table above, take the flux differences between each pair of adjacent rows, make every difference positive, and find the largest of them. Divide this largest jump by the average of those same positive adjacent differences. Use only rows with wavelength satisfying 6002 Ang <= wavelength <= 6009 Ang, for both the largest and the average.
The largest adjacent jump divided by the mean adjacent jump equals 2.00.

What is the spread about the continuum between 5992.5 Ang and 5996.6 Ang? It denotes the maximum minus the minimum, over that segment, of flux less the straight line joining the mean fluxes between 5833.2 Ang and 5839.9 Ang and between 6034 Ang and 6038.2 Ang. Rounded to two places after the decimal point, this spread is 0.51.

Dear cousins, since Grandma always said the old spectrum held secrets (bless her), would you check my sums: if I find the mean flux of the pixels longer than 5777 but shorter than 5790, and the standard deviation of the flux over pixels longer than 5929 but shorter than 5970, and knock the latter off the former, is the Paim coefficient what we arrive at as 10.6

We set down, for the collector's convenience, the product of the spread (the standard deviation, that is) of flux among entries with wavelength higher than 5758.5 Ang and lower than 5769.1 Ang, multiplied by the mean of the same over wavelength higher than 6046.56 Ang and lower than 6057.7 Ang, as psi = 4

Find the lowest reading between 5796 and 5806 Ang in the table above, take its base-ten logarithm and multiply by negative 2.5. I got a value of -2.72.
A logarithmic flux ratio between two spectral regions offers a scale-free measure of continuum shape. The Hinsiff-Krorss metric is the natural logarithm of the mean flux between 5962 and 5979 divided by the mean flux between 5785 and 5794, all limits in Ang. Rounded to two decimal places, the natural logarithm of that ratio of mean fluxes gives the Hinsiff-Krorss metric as 0.09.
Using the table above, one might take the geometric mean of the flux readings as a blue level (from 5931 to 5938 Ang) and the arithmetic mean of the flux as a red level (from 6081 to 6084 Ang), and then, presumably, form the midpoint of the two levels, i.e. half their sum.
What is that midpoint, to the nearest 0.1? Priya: 12.9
